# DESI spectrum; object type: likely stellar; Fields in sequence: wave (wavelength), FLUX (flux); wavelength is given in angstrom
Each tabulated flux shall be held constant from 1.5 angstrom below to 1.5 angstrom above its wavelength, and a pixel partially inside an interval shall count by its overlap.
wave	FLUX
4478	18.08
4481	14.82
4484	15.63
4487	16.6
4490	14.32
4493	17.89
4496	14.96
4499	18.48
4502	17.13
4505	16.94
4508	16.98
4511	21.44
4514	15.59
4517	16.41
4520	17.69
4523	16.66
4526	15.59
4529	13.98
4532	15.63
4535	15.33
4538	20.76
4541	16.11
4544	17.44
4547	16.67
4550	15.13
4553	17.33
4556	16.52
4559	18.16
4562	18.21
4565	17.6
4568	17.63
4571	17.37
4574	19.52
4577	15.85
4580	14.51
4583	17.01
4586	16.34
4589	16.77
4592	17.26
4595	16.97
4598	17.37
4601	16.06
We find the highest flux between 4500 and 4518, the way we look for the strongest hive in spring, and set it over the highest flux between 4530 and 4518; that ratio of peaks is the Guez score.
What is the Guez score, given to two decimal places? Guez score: 1.21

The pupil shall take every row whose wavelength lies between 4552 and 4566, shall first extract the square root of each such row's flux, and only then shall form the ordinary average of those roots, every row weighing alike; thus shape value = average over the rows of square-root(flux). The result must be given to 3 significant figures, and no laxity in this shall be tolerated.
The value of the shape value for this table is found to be 4.19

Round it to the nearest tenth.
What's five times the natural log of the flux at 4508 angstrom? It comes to 14.2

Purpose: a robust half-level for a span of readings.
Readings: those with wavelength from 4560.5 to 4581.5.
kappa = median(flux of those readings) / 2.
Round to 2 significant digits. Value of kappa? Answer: 8.8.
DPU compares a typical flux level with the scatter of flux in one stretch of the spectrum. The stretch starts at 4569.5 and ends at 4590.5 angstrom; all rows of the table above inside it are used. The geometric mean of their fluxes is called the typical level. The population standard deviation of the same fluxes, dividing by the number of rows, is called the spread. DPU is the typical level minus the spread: 15.3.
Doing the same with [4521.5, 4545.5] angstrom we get 14.5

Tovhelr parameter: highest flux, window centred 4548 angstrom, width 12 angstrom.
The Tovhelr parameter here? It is 17.44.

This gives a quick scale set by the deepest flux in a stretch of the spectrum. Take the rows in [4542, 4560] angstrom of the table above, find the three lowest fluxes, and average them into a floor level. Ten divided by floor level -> 0.62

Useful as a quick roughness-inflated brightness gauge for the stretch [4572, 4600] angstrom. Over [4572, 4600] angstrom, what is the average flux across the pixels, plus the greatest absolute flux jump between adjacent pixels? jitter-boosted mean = 20.5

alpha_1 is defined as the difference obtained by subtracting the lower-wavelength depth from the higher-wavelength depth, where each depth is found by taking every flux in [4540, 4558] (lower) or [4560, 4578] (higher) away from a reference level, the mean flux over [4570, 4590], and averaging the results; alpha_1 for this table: -1.2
